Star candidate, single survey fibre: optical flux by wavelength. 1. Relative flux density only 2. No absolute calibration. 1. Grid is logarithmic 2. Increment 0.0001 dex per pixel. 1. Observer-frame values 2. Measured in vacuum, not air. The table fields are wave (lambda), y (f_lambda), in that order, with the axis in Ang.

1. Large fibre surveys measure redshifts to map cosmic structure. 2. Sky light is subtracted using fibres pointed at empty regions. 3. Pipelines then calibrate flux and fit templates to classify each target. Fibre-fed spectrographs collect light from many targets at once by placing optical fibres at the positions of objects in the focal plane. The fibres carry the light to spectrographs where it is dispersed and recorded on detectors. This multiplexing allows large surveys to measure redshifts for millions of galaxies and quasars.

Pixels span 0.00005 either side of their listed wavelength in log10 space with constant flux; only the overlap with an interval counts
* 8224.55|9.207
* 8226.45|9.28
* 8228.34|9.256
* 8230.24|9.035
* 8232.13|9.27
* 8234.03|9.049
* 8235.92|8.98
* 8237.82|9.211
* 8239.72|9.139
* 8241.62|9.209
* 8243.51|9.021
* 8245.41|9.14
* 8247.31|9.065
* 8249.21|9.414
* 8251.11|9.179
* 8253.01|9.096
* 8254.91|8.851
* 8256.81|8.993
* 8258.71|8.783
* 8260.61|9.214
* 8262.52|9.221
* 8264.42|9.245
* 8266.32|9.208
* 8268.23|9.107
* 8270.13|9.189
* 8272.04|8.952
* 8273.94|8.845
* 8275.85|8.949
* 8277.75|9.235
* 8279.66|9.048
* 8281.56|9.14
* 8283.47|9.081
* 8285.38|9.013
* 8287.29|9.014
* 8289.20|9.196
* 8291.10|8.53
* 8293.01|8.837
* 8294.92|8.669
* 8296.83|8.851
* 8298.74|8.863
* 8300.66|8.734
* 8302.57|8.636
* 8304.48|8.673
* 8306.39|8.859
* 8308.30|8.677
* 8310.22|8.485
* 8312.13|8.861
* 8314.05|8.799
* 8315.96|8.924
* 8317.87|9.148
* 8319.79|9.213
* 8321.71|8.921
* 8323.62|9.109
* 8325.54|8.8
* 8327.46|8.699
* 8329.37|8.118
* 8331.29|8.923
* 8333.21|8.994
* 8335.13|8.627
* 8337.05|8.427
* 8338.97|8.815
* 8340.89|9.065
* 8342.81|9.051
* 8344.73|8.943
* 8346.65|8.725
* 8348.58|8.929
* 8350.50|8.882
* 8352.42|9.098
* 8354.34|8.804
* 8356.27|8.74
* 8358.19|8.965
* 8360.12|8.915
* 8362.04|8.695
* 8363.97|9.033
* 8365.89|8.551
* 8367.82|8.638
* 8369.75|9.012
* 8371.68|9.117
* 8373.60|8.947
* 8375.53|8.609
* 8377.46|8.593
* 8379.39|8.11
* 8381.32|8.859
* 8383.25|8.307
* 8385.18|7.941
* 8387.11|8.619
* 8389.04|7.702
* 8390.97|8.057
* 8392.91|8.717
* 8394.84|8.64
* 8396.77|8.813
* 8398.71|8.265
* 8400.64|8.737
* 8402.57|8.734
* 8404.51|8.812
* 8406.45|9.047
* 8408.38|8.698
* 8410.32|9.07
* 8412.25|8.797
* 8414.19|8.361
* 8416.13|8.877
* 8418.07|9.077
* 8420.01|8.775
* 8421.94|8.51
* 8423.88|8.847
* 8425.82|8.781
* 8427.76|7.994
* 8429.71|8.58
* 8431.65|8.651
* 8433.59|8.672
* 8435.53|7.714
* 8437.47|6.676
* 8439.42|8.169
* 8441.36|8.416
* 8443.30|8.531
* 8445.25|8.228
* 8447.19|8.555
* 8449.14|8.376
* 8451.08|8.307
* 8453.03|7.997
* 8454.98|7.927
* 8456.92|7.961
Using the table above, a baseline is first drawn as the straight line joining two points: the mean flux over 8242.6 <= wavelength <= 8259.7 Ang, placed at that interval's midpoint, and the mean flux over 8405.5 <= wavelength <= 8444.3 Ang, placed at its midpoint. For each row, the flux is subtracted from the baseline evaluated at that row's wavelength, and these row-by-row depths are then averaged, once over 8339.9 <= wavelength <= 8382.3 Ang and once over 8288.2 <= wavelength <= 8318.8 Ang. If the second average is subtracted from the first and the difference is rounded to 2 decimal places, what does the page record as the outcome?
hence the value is -0.22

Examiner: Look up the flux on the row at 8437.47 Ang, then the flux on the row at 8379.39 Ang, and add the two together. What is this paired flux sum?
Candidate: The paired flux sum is 14.8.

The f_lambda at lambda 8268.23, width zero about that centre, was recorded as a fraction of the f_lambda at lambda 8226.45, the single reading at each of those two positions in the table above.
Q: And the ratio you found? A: 0.98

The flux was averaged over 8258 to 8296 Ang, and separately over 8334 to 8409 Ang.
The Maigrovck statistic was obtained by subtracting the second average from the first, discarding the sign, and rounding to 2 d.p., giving 0.33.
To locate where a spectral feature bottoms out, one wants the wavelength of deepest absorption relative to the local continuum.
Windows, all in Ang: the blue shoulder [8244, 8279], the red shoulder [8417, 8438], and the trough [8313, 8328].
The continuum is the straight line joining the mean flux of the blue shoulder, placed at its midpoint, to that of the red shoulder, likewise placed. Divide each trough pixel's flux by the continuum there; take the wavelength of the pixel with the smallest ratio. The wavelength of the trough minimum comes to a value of 8327.46 Ang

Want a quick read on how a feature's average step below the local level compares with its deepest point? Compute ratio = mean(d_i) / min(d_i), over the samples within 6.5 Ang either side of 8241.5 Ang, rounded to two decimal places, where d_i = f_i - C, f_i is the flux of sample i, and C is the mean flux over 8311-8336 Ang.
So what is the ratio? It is 2.05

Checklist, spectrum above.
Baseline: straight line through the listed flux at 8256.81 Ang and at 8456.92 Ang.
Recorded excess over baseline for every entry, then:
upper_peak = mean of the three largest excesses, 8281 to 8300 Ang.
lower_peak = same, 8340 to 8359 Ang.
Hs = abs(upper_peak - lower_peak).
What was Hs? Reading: 0.25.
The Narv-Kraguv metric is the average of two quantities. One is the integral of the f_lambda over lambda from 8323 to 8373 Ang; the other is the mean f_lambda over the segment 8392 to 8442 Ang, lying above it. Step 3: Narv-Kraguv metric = 225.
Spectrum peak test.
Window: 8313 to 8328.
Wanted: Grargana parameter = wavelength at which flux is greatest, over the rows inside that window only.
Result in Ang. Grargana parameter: 8319.79 Ang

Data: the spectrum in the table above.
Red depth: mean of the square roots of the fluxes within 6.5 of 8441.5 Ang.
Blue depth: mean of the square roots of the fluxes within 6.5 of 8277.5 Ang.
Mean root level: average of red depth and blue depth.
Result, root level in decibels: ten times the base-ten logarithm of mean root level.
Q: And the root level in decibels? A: 4.65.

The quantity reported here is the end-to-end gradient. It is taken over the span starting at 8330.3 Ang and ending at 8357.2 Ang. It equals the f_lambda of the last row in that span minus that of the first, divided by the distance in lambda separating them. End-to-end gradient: -0.0073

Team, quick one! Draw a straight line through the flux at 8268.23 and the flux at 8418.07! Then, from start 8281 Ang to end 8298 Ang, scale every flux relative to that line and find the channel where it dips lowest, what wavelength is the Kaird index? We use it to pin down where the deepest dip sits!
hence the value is 8291.10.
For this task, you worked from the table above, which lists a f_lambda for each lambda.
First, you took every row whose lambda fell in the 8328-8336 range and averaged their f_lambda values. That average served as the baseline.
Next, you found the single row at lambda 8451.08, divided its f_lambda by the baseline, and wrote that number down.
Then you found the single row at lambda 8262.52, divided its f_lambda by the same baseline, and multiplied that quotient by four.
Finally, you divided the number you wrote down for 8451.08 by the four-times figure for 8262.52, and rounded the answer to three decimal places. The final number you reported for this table 0.225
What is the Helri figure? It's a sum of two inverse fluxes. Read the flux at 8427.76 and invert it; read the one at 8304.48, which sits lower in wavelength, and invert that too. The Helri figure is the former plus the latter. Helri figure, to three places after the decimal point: 0.240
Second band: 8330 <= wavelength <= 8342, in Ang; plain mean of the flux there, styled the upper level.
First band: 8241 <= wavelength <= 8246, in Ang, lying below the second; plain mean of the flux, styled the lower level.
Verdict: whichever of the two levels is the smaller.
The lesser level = 8.8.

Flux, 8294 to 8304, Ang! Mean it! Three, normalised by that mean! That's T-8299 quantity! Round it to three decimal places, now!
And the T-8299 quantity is 0.343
